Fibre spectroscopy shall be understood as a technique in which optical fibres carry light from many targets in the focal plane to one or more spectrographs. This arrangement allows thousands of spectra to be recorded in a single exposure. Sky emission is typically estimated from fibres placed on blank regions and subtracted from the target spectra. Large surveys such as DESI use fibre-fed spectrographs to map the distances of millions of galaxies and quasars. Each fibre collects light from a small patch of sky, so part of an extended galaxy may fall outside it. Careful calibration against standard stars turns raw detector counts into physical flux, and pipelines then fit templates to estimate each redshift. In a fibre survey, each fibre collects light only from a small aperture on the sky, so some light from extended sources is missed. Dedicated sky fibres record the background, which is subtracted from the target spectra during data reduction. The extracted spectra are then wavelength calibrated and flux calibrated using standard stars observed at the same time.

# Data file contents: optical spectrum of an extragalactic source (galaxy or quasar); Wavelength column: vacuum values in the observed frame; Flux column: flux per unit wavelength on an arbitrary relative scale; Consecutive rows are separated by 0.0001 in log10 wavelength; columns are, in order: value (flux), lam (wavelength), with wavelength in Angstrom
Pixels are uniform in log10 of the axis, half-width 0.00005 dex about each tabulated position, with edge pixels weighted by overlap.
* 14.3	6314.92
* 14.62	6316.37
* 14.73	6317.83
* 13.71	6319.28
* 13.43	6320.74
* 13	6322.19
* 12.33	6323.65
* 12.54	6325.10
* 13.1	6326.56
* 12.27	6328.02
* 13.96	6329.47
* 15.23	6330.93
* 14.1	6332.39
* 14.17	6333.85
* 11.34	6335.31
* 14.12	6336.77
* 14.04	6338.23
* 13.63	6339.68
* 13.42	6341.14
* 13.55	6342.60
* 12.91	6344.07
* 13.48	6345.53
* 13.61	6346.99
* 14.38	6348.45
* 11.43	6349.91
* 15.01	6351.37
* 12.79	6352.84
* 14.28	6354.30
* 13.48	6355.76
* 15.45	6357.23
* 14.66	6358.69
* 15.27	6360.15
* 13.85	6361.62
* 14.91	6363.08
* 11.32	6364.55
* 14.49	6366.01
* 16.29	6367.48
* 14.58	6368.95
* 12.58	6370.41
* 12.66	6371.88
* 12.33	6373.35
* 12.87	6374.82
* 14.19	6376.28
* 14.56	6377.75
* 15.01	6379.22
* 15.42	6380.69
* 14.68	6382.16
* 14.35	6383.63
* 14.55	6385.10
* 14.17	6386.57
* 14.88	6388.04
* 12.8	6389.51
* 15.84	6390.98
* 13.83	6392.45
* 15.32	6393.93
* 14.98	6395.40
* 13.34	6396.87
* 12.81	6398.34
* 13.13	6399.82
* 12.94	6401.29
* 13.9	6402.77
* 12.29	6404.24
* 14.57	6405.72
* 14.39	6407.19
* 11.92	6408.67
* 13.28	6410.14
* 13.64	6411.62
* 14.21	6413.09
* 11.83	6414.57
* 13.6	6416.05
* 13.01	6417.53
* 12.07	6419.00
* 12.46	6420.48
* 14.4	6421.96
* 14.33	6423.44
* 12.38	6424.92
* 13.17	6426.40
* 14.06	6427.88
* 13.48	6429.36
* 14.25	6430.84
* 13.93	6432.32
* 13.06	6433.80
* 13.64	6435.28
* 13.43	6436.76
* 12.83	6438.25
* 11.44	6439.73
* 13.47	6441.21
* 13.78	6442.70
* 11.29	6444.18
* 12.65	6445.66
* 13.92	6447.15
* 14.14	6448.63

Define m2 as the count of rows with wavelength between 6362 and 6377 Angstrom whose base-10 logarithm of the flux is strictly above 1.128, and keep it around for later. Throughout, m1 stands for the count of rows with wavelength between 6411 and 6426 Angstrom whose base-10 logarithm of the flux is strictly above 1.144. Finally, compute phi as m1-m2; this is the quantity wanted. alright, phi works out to -2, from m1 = 3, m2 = 5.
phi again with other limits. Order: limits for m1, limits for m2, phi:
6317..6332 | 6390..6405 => -2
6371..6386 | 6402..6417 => 1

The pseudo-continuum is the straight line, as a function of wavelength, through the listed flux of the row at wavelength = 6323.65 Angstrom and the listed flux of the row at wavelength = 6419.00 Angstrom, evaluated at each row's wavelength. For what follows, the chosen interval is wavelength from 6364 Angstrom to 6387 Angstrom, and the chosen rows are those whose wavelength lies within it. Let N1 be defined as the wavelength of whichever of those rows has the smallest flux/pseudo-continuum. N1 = 6364.55 Angstrom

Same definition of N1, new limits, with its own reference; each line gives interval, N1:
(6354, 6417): 6364.55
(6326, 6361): 6335.31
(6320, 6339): 6335.31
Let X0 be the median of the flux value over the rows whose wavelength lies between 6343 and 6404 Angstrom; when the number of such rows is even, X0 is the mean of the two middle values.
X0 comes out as 14.2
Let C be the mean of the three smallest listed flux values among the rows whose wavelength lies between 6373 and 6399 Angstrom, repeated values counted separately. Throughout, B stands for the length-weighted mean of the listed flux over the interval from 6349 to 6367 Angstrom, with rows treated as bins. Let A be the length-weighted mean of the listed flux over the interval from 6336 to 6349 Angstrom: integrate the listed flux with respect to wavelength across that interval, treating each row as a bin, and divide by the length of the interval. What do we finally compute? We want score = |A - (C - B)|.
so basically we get 15.0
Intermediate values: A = 13.7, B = 14.0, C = 12.6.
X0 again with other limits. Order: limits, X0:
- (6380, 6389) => 14.6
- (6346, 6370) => 14.4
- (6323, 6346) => 13.5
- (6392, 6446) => 13.4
